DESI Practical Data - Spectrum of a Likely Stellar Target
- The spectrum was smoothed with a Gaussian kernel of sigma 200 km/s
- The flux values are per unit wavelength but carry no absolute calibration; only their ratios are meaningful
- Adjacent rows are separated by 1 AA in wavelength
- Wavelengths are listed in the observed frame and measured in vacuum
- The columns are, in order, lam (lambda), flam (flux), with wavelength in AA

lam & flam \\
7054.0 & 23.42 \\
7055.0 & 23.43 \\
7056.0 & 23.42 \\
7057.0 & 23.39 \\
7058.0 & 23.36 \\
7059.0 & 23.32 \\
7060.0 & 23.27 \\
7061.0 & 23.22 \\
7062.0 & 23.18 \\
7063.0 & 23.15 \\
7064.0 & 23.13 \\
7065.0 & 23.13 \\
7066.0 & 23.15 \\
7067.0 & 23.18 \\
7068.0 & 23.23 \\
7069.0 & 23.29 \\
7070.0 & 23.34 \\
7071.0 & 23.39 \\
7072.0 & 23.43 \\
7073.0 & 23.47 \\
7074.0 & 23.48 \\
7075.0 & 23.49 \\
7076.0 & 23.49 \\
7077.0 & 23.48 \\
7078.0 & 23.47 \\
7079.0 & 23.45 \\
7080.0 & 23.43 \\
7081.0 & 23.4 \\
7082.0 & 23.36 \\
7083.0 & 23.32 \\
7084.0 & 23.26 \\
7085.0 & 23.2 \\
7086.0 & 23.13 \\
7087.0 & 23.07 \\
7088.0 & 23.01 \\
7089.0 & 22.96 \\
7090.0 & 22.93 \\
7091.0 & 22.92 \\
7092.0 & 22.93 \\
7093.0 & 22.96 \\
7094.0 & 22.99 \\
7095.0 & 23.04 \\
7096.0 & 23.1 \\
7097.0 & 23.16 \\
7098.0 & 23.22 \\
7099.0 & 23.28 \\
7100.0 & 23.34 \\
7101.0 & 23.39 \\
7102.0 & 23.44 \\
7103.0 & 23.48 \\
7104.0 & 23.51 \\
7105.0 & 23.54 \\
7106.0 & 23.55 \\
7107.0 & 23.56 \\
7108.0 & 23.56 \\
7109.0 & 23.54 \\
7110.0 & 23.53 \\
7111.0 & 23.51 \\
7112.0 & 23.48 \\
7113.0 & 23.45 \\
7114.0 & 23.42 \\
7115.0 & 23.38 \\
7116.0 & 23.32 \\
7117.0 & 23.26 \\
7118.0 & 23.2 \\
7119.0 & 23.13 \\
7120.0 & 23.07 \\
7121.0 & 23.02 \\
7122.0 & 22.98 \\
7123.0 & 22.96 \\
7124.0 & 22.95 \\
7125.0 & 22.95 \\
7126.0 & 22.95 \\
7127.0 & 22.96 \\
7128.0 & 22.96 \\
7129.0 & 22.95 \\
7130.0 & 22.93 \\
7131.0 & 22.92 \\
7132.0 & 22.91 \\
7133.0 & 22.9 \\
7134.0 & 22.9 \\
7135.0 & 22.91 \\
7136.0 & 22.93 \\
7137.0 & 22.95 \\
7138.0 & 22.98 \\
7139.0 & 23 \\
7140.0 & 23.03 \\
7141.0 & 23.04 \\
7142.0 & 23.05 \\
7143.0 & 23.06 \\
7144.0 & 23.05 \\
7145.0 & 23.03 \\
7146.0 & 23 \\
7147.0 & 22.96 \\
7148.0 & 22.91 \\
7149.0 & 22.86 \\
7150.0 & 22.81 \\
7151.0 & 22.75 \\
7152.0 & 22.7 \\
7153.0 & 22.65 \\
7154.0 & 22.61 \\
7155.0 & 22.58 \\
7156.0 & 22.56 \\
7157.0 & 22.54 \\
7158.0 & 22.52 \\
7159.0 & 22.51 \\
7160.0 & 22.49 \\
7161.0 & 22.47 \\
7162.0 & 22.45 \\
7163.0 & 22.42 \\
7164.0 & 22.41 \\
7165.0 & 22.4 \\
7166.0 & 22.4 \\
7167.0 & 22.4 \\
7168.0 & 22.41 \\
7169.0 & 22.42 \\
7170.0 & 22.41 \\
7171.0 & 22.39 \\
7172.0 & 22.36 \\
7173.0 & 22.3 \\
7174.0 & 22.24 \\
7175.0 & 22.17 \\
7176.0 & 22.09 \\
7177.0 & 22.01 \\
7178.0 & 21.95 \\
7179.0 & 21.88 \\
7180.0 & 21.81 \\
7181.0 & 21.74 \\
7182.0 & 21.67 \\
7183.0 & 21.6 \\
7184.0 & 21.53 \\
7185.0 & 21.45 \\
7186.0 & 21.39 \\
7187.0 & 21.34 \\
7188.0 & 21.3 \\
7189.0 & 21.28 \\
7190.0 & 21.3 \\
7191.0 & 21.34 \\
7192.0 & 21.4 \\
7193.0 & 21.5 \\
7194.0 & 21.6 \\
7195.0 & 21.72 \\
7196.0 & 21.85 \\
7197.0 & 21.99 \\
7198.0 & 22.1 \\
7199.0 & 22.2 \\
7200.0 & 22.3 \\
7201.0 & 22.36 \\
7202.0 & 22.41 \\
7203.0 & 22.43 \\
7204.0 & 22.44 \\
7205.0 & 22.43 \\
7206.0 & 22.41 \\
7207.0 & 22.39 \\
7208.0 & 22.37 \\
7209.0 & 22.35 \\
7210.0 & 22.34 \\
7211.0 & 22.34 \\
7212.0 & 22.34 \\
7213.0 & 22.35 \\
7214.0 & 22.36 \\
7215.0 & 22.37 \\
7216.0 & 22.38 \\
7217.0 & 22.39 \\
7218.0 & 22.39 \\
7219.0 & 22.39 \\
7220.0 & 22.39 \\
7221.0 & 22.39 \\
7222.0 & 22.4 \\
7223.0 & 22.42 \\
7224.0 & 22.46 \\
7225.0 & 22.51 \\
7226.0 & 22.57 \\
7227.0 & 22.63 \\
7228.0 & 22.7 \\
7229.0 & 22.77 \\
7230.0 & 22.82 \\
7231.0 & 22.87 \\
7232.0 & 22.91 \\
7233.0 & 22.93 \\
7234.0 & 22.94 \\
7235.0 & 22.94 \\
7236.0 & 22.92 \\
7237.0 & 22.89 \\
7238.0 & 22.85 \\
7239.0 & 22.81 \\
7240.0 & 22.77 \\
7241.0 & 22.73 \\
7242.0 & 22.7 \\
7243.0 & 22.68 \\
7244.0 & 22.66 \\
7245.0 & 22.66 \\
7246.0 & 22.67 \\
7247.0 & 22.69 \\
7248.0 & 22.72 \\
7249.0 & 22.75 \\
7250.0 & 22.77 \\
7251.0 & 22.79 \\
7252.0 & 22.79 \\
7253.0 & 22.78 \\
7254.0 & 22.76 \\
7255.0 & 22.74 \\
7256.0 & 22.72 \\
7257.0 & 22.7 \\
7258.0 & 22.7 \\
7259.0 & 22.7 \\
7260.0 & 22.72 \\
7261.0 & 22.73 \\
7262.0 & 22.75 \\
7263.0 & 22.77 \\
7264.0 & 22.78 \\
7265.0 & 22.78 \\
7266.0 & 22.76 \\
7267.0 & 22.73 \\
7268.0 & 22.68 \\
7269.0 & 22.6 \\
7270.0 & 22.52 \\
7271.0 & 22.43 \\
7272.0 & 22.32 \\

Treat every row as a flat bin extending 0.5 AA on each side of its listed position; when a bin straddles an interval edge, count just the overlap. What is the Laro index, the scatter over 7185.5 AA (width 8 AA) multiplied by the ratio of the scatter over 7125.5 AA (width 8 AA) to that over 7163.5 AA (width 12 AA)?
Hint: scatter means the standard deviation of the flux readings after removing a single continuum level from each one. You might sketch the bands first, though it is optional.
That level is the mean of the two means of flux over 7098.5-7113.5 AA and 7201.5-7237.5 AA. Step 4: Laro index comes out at 0.03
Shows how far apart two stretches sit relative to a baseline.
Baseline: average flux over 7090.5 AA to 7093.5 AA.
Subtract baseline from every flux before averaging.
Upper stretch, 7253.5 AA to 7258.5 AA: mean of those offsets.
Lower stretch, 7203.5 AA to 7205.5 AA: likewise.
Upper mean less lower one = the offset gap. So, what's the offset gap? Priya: 0.3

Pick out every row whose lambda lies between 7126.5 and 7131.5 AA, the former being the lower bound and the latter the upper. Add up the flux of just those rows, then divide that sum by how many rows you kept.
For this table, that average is 22.9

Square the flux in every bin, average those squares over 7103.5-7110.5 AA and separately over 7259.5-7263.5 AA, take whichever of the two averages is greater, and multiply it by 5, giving 2771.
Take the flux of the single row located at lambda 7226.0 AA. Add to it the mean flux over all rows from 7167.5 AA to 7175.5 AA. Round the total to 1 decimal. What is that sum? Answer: 44.9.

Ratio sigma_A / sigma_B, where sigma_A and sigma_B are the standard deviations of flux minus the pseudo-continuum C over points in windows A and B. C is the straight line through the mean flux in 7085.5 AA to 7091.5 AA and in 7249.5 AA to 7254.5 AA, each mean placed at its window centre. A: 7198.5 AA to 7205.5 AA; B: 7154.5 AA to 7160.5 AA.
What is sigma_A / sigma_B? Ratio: 3.0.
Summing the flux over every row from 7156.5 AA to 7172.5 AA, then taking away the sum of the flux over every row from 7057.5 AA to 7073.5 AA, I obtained -13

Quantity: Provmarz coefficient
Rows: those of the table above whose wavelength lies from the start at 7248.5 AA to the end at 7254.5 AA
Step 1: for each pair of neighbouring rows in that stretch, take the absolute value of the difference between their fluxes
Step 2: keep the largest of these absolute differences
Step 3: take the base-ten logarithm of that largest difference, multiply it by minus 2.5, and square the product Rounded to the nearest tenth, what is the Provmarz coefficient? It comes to 18.0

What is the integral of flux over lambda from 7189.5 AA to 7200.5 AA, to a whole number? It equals 239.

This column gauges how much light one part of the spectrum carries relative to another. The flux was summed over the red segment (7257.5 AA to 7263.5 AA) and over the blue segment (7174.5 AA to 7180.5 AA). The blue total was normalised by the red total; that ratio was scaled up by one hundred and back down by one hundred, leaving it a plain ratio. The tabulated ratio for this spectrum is 0.967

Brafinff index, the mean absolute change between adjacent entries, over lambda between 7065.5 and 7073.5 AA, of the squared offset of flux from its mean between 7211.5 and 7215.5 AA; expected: 0.087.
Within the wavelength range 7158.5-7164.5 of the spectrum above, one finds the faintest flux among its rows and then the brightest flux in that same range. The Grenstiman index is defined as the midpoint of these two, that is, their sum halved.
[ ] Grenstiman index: 22.5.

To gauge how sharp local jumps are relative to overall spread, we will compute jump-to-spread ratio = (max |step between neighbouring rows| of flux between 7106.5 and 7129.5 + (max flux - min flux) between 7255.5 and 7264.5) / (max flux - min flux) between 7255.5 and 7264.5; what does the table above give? 1.9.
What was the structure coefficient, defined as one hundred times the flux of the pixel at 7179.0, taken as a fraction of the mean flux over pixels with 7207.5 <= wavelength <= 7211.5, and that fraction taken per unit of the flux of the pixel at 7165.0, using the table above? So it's 4.37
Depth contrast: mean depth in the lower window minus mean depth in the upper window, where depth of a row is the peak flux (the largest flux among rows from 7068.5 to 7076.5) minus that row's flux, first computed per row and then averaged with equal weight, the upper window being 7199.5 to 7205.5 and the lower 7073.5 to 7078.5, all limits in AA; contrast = -1.09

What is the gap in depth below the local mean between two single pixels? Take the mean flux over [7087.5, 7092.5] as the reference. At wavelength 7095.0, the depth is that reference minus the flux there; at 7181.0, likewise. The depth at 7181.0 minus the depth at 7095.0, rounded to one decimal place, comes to 1.3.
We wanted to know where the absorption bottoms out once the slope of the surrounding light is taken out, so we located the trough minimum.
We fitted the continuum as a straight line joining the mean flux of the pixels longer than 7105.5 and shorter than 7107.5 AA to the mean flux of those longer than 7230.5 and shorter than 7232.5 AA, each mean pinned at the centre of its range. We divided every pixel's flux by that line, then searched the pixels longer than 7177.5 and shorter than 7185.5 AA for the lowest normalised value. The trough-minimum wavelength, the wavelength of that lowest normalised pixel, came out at 7185.0 AA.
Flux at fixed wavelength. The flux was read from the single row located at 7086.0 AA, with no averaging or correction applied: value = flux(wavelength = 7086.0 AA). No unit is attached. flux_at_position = 23.13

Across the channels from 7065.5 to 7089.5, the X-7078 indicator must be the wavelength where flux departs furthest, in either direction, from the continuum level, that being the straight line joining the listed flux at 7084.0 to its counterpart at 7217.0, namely 7089.0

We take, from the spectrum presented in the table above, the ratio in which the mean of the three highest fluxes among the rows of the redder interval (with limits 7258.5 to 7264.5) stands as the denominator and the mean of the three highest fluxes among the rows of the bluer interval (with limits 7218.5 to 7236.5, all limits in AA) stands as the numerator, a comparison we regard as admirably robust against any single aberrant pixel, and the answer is 1.01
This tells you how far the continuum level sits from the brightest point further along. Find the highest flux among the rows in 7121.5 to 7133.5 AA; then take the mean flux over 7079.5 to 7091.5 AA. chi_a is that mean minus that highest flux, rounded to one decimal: 0.2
